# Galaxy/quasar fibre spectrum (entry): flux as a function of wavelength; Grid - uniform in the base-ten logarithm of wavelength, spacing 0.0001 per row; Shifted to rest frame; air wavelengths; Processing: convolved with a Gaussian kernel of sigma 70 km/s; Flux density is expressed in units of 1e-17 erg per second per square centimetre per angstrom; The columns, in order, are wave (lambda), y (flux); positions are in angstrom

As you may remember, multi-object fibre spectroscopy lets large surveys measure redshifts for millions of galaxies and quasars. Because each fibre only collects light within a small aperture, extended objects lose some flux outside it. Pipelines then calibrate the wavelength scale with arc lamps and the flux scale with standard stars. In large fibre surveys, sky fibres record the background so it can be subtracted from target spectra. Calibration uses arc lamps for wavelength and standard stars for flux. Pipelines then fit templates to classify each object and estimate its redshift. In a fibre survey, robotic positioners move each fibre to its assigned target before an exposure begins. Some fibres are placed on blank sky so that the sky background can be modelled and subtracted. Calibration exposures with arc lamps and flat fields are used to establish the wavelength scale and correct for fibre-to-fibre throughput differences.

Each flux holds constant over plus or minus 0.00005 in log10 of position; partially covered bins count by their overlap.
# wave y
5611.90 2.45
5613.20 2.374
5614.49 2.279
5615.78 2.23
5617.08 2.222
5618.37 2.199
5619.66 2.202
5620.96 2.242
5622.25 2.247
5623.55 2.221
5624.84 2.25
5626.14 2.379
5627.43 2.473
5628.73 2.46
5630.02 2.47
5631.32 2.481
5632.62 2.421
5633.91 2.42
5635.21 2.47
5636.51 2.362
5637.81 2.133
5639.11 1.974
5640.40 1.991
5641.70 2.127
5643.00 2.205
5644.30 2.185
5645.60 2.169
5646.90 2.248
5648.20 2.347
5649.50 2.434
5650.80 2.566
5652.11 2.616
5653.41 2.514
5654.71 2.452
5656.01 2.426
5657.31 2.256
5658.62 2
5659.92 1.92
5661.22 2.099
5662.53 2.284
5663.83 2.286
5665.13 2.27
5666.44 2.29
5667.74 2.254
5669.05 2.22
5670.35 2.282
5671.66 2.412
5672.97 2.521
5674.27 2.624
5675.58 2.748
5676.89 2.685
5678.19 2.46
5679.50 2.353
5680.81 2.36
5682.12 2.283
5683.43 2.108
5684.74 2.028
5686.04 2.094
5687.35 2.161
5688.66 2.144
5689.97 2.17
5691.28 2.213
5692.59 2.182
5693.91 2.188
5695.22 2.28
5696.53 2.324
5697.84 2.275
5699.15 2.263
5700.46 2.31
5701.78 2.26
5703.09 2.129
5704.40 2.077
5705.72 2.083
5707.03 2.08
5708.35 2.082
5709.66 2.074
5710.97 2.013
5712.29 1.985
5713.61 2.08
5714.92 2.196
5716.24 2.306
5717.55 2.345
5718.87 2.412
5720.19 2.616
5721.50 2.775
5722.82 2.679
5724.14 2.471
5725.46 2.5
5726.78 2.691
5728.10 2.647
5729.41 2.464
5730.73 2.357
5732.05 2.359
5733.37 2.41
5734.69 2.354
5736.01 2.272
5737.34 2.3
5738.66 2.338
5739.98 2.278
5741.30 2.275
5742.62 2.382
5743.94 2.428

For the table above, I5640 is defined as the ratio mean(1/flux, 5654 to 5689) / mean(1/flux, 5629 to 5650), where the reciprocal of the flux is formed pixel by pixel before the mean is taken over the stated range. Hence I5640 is 0.99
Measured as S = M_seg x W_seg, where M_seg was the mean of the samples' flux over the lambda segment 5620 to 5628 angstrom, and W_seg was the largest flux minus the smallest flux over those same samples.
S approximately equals 0.58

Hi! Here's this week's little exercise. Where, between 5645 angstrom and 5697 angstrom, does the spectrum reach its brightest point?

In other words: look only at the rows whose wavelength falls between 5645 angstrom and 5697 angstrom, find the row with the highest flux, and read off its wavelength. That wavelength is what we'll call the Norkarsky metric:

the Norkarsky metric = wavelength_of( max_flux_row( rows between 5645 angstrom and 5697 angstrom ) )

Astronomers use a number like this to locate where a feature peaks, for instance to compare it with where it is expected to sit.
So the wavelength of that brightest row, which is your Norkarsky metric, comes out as 5675.58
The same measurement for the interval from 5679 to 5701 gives 5680.81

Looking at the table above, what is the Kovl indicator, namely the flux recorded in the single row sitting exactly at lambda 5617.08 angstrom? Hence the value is 2.222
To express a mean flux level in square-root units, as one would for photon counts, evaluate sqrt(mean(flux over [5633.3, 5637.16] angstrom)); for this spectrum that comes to 1.55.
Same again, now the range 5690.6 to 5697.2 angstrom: 1.50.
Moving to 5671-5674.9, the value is 1.59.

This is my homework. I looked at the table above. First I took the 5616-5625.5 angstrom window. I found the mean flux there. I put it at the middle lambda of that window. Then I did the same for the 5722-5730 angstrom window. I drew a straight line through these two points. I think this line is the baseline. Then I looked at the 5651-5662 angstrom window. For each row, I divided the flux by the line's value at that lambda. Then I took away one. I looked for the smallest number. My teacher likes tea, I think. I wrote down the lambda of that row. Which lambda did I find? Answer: 5659.92 angstrom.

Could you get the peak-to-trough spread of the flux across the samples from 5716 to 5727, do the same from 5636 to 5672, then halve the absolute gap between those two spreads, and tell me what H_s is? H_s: 0.11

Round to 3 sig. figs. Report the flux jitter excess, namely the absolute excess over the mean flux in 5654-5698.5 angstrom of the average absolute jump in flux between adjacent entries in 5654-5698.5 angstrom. 2.20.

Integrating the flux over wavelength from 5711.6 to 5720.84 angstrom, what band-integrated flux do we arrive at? 21.0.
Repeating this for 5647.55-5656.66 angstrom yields 22.6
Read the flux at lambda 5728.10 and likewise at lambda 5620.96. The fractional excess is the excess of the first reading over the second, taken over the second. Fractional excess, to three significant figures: 0.181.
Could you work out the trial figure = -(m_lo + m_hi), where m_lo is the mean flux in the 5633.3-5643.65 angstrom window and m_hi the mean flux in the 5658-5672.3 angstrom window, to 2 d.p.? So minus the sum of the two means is -4.42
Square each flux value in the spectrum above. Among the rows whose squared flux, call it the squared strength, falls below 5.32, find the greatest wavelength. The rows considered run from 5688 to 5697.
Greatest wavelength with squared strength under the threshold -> 5695.22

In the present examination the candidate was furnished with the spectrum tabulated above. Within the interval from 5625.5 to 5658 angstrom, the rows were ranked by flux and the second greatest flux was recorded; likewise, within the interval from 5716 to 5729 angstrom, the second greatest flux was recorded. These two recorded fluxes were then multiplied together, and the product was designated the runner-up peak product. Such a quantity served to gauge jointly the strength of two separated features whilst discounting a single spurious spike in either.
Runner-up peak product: 6.9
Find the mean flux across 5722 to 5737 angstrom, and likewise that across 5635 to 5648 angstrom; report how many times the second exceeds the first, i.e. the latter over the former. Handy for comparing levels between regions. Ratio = 0.88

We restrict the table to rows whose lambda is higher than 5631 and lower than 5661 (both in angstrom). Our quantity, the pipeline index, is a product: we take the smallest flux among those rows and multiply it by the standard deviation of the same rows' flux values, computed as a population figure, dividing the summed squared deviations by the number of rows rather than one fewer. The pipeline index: 0.38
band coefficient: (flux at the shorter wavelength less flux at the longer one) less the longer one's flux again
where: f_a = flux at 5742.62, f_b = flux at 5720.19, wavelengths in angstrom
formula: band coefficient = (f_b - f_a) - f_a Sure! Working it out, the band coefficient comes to -2.15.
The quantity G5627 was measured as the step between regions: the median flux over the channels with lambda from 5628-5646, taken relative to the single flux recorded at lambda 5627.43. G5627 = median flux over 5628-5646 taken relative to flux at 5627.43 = -0.19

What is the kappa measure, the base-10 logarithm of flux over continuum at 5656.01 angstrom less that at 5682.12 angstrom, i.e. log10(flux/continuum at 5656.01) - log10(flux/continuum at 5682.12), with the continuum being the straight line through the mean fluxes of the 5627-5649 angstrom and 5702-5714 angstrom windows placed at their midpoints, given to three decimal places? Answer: 0.010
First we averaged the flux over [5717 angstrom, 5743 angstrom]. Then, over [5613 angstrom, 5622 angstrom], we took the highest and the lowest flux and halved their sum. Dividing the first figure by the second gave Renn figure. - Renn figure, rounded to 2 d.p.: 1.07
